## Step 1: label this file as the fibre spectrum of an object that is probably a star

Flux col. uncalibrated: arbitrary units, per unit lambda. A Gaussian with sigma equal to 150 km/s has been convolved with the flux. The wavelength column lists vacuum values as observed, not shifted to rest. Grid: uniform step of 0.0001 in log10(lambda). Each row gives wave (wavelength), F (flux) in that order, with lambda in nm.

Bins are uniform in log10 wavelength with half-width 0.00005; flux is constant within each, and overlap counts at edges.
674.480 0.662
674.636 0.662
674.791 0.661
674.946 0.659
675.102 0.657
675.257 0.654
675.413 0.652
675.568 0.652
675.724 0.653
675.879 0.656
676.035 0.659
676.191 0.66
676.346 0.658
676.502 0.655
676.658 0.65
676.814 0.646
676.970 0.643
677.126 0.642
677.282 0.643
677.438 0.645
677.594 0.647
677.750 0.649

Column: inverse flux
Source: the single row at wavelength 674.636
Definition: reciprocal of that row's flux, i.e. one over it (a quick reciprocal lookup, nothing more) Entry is 1.51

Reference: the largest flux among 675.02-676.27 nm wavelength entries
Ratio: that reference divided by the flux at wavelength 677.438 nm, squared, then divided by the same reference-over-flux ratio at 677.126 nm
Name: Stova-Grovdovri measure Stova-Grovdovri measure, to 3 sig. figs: 1.02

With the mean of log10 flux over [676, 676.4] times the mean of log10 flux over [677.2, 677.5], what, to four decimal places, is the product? 0.0346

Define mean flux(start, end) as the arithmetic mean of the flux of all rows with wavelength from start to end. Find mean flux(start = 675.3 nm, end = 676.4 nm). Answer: 0.656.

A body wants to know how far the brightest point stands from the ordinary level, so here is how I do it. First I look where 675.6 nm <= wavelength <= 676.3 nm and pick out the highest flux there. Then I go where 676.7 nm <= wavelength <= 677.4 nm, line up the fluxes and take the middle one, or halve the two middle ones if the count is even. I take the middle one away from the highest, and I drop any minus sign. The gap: 0.017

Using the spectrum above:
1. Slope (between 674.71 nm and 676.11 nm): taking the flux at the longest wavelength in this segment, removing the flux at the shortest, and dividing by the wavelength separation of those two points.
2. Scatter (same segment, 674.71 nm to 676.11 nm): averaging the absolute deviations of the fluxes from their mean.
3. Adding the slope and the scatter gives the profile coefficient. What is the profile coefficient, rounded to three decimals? 0.001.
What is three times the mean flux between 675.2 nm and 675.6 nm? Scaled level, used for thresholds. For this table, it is 1.958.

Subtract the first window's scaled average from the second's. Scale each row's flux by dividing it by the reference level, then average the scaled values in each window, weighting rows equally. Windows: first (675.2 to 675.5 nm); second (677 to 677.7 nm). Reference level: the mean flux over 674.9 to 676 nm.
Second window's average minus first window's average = -0.013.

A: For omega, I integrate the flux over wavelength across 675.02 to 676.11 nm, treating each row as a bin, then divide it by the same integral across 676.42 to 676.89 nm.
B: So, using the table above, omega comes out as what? 2.3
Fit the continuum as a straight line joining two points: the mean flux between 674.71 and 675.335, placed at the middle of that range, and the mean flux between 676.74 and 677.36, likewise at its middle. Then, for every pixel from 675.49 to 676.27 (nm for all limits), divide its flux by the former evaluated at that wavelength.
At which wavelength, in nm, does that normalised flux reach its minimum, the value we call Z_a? 675.568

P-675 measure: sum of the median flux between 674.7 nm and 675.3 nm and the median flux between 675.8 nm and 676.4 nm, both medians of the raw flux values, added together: 1.32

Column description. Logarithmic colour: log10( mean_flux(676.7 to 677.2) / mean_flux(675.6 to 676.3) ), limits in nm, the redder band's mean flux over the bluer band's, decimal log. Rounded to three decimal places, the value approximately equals -0.009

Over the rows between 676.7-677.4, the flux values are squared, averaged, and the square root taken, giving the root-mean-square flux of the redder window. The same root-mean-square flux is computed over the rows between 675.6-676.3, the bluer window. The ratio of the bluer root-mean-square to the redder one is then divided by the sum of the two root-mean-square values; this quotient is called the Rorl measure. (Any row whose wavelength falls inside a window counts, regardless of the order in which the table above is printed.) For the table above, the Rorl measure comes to 0.785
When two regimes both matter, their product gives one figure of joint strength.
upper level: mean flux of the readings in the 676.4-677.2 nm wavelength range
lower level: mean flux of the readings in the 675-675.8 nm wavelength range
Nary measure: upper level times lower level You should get 0.423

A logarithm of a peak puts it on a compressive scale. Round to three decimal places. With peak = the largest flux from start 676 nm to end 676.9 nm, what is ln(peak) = -0.416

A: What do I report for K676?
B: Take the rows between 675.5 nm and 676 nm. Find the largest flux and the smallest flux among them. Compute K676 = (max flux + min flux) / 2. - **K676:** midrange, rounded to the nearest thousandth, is 0.654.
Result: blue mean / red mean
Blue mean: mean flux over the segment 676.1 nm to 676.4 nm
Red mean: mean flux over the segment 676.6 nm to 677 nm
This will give 1.02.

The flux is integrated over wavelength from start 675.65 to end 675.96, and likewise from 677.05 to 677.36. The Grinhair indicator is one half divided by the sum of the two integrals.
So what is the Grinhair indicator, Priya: 1.24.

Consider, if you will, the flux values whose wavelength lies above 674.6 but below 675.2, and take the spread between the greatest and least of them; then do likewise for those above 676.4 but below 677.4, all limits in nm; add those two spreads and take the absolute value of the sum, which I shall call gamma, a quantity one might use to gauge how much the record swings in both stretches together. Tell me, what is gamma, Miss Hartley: 0.018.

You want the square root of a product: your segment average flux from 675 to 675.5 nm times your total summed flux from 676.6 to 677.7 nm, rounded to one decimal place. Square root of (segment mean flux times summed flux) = 1.7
